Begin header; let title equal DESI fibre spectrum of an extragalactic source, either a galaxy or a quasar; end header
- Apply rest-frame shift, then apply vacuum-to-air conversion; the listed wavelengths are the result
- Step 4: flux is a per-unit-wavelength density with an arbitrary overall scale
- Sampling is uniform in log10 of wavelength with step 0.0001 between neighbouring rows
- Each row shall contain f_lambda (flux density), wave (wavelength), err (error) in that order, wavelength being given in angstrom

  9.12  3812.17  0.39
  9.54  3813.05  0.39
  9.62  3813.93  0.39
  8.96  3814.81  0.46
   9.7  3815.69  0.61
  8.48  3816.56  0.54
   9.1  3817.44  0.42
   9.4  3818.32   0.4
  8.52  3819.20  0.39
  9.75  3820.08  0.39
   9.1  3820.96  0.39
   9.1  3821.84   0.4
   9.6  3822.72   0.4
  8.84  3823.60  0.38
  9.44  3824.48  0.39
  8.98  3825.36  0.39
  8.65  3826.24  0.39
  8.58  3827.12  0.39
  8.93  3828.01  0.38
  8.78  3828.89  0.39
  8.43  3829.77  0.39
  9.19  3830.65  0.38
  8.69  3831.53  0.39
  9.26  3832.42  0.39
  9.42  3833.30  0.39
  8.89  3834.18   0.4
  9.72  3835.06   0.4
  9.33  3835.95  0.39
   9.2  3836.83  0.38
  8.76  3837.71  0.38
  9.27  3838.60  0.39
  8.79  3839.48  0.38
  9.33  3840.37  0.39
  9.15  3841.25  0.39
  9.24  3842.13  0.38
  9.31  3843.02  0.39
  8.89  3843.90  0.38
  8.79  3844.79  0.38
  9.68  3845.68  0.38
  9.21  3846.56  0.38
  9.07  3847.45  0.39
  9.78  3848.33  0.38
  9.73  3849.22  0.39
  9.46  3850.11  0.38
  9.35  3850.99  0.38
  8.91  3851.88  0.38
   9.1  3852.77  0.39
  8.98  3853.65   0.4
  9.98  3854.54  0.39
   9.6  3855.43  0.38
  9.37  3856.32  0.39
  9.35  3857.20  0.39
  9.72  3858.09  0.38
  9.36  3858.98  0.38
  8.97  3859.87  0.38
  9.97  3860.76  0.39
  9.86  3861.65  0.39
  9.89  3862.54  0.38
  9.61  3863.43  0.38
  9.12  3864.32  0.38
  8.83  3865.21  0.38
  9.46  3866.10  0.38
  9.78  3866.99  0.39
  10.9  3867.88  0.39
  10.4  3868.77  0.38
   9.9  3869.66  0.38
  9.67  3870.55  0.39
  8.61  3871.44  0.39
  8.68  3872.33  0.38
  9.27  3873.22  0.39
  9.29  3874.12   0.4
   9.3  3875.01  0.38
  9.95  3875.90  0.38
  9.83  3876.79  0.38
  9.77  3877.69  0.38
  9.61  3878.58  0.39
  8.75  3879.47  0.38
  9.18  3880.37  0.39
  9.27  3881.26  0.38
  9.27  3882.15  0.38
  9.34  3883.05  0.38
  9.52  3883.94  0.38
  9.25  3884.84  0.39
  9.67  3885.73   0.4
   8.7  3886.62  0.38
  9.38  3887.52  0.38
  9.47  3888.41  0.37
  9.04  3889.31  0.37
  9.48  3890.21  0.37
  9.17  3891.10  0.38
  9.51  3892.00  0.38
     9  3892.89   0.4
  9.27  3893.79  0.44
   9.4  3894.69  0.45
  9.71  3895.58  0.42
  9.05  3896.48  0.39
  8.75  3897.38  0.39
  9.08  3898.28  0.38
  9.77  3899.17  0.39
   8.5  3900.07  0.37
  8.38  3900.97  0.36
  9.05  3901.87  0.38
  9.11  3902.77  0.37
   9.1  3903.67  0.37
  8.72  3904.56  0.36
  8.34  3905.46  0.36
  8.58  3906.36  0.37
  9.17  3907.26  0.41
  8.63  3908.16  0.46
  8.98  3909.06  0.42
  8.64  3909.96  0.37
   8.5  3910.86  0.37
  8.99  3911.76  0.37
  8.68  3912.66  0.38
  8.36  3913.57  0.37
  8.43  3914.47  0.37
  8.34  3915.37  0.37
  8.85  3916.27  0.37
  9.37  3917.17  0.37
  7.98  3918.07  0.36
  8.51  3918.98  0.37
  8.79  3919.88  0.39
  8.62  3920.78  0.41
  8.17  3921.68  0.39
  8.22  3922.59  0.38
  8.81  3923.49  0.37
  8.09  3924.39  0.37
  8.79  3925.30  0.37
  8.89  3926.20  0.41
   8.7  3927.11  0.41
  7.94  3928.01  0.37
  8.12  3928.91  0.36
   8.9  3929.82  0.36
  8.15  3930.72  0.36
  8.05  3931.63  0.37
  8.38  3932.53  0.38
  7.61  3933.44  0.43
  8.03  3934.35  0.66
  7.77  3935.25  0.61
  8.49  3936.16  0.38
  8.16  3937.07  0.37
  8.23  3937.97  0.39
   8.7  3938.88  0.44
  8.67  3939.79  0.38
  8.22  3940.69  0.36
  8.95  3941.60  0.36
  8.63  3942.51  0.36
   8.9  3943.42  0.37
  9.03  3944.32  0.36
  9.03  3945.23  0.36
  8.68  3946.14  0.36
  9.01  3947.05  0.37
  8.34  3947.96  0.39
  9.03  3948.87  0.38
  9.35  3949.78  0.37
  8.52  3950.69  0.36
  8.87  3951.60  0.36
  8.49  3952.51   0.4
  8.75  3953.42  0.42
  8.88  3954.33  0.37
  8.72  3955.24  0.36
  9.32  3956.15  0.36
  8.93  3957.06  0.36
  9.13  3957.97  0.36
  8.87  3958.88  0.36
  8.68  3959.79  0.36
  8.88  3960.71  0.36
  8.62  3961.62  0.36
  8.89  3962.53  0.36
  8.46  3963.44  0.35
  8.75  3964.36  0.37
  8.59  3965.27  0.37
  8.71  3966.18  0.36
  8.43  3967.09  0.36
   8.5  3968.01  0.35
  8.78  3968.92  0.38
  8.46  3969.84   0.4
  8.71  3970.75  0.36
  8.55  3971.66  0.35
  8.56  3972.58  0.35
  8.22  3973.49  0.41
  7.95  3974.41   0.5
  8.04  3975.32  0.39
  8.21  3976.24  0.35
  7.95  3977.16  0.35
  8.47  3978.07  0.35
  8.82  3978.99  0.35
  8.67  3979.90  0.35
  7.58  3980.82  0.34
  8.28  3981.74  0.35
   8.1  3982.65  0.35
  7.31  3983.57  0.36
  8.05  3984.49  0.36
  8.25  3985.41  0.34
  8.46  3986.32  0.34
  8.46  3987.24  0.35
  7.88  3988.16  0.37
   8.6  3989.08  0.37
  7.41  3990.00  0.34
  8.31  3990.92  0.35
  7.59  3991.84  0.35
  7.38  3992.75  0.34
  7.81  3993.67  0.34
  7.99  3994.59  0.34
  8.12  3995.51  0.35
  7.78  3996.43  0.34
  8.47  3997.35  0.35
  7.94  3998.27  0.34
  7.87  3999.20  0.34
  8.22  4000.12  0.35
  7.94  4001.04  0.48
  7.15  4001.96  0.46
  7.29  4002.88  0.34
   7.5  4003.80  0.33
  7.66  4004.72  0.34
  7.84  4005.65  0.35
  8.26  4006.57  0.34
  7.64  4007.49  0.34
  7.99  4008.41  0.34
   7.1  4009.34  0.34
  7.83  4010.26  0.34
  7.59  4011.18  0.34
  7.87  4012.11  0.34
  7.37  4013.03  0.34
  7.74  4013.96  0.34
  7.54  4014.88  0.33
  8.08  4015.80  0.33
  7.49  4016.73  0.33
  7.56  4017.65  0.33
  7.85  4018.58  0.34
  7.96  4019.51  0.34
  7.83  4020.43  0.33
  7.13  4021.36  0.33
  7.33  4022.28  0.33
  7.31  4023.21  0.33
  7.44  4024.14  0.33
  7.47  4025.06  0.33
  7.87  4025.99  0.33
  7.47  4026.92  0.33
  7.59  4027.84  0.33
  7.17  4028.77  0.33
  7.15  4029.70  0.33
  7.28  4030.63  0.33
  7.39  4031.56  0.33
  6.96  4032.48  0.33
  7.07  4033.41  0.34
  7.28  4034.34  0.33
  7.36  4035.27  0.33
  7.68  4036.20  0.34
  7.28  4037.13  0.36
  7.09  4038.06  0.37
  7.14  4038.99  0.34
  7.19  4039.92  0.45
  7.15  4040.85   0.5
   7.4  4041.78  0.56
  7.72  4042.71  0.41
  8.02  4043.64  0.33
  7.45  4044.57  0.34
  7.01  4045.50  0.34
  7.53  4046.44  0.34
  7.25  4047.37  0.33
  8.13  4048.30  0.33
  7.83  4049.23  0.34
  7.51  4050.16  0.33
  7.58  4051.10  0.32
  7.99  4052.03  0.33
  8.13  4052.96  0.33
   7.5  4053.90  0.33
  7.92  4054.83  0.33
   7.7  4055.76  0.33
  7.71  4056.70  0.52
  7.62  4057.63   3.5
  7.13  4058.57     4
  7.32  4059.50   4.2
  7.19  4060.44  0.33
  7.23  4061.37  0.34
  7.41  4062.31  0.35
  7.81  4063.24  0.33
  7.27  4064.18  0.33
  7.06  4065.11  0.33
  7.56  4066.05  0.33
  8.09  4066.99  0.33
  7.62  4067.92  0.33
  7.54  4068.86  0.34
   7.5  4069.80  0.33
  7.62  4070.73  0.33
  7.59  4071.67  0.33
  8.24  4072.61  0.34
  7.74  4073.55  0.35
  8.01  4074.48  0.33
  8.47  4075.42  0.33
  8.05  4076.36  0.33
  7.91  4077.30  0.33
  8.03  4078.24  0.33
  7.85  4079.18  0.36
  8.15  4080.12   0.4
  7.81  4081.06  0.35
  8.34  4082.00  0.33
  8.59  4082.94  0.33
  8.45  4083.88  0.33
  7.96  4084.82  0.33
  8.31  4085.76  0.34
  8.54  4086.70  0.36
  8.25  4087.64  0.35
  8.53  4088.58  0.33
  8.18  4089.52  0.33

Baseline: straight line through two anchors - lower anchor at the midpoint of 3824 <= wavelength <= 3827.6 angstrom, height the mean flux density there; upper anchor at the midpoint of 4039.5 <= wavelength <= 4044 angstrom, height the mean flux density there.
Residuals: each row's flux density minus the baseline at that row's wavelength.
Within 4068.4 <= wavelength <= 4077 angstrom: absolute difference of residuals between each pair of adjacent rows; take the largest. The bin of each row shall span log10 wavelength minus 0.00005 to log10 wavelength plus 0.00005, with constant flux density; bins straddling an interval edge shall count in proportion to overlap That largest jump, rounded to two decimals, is 0.66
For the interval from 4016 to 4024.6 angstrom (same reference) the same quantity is 0.69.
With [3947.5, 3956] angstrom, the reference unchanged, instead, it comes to 0.82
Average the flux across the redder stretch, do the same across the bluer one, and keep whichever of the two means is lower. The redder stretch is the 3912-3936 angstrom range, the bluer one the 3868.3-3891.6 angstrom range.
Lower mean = 8.4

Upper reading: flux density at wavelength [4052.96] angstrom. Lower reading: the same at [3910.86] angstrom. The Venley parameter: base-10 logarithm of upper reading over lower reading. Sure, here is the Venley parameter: -0.02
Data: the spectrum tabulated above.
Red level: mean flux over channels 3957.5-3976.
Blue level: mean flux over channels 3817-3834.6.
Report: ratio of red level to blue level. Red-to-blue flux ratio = 0.95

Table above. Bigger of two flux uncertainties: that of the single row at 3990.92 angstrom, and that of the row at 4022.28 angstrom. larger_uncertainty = 0.350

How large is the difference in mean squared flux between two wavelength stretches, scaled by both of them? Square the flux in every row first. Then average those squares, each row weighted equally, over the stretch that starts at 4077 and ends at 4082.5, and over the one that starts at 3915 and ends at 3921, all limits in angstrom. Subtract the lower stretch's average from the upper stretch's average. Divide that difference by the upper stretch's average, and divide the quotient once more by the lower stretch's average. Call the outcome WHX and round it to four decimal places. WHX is -0.0022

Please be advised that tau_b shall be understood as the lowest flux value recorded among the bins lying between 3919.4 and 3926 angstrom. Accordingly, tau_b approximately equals 8.09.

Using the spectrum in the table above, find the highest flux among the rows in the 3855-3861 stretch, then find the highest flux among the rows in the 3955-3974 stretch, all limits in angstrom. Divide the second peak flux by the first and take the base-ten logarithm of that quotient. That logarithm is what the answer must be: -0.029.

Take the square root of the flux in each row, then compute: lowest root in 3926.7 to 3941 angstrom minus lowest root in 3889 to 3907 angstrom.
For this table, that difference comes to -0.13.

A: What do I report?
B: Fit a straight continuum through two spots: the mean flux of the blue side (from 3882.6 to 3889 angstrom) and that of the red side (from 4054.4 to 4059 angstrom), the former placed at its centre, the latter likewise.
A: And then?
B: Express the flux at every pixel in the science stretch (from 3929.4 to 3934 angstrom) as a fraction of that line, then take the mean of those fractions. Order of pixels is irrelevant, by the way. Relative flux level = 0.93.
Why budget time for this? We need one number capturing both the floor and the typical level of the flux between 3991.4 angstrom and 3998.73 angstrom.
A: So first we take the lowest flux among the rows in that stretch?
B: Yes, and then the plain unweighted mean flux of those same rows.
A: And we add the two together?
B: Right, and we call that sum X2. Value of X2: 15.3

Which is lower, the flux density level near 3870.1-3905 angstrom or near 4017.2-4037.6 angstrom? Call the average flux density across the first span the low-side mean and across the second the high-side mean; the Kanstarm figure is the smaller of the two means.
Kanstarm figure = 7.43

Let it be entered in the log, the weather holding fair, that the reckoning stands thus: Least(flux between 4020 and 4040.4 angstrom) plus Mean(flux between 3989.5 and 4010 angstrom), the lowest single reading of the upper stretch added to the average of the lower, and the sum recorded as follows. 14.7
